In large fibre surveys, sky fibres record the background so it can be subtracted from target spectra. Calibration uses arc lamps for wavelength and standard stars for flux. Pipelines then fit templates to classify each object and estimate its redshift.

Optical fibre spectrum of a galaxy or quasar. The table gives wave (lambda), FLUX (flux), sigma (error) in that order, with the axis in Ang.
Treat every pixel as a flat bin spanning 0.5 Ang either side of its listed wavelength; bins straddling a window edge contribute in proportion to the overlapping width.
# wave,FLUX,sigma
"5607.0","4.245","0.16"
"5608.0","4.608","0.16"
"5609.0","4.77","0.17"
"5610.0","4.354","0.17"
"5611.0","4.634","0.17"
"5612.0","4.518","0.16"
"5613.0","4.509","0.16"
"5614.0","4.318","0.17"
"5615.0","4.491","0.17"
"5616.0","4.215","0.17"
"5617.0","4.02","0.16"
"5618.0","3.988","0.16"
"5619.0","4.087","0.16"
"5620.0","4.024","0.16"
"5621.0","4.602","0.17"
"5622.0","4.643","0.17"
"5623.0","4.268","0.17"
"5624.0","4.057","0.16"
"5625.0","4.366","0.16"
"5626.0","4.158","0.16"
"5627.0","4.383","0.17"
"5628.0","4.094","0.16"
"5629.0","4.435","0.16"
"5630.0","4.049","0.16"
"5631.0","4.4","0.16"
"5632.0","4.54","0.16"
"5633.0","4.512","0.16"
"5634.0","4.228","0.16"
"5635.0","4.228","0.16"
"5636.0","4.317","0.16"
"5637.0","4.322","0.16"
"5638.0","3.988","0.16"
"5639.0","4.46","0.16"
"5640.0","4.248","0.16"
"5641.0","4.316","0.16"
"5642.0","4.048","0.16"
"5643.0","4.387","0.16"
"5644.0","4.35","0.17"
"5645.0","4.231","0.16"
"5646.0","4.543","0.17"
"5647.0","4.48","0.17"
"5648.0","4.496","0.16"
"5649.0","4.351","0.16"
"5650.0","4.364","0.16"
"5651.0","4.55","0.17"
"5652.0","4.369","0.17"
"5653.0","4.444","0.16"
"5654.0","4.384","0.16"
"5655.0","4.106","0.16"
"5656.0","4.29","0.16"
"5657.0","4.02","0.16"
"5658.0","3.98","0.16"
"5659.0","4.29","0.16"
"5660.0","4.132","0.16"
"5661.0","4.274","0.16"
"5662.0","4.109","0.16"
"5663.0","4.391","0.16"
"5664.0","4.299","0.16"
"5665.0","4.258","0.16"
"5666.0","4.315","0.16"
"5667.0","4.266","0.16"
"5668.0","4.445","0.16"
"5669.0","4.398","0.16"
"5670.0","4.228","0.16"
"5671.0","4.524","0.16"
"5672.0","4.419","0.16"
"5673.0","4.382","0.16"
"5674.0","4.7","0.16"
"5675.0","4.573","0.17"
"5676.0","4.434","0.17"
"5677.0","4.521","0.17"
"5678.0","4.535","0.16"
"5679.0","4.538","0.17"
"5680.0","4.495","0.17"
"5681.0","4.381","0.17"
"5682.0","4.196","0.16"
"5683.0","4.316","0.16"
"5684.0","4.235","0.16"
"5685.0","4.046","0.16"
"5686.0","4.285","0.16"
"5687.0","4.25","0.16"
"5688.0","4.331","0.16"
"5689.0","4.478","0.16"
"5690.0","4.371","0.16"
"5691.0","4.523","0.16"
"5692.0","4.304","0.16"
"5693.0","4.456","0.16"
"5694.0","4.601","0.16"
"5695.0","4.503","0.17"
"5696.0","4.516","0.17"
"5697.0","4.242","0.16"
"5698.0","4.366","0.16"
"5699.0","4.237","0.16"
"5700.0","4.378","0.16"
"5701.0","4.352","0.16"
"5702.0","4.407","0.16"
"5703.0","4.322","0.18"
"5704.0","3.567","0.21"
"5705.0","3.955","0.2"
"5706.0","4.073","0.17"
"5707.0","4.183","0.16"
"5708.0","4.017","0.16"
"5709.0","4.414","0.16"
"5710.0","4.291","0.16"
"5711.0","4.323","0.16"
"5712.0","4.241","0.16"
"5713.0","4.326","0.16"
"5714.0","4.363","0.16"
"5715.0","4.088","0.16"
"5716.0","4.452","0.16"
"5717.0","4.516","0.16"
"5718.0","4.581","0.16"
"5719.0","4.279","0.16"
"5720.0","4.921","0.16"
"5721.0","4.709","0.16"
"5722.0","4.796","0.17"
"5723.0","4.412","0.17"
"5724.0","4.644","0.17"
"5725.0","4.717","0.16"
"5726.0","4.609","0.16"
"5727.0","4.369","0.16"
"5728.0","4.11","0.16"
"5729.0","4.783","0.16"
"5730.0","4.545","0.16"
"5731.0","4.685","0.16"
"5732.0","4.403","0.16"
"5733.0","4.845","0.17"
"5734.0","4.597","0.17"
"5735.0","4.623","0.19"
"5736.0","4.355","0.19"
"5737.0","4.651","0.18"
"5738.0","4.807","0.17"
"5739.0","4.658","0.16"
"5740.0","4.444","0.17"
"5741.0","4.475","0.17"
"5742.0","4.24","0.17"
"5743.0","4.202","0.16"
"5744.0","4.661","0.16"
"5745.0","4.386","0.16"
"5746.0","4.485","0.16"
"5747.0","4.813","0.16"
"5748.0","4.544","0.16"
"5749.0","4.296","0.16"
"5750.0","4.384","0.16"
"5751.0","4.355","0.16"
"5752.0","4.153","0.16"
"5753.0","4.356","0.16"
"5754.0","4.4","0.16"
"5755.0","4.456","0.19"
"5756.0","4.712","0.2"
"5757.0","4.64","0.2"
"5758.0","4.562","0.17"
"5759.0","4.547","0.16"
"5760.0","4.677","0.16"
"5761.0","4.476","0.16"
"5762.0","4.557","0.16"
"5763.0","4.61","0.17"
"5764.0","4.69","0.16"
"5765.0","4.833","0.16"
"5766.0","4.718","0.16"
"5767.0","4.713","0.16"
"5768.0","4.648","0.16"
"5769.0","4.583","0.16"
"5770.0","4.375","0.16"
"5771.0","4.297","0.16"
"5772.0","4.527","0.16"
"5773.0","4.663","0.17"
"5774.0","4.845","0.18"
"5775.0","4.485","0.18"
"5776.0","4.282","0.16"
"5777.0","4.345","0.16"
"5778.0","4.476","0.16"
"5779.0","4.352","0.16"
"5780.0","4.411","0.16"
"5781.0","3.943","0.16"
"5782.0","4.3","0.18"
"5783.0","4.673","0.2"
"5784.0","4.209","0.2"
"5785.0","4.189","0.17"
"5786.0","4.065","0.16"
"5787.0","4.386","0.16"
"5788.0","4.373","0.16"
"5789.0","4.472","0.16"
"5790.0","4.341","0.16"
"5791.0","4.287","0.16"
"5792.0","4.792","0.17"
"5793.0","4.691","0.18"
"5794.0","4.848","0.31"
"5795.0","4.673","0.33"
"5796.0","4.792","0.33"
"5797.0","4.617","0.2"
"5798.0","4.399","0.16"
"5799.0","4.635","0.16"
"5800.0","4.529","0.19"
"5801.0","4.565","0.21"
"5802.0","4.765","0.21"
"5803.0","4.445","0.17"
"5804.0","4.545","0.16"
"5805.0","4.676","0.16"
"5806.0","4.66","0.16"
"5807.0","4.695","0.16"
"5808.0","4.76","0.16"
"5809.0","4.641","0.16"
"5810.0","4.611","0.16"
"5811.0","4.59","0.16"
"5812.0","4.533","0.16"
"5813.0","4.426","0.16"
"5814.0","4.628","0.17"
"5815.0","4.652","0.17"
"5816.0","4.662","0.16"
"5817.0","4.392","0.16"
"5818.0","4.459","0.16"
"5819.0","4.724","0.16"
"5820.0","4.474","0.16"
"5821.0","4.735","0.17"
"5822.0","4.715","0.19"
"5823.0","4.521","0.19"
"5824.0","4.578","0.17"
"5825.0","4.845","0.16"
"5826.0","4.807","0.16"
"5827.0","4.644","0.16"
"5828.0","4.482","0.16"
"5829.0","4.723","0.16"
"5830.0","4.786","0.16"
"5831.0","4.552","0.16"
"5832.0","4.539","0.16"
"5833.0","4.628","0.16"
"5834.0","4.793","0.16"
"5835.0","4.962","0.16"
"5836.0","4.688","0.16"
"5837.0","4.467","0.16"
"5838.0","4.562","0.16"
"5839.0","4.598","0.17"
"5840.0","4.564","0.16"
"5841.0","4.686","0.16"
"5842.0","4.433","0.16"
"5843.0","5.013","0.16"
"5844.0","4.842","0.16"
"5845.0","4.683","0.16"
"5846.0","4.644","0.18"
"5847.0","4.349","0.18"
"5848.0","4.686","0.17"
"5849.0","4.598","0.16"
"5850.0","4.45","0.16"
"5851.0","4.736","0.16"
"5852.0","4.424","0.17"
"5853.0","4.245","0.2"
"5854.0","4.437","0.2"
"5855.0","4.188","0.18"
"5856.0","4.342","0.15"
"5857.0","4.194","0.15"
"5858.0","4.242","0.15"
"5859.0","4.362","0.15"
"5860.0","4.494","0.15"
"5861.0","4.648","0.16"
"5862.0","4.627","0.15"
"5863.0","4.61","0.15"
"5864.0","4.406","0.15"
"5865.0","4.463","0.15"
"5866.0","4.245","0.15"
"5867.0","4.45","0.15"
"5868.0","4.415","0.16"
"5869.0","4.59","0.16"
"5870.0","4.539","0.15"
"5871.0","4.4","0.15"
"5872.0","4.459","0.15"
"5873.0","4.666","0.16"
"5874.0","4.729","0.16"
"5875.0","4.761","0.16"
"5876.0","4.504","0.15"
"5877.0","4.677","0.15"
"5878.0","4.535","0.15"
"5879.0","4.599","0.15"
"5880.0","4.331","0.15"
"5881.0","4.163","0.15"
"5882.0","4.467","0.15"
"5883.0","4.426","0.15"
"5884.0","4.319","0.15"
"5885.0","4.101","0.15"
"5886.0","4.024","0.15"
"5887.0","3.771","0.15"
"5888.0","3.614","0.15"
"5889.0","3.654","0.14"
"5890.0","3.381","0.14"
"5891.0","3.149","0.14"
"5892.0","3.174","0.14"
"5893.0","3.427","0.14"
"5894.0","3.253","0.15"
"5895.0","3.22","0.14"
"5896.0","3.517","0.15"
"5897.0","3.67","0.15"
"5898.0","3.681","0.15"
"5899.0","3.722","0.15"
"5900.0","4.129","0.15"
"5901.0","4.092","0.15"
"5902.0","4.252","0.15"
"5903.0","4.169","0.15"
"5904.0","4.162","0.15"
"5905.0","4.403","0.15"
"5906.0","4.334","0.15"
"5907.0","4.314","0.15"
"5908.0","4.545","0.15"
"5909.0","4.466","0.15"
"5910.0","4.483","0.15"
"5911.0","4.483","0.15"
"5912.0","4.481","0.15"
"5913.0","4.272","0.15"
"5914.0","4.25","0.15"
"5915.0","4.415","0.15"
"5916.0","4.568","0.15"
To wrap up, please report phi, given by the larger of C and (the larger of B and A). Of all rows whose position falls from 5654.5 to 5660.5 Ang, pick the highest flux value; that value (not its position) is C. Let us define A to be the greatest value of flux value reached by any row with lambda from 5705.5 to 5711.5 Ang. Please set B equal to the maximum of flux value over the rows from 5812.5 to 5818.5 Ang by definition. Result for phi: 4.66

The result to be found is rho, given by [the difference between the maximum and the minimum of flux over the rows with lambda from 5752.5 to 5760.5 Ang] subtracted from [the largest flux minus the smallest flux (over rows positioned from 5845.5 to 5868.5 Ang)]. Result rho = 0.19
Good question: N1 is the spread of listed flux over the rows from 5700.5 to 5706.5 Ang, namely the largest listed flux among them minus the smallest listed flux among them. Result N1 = 0.84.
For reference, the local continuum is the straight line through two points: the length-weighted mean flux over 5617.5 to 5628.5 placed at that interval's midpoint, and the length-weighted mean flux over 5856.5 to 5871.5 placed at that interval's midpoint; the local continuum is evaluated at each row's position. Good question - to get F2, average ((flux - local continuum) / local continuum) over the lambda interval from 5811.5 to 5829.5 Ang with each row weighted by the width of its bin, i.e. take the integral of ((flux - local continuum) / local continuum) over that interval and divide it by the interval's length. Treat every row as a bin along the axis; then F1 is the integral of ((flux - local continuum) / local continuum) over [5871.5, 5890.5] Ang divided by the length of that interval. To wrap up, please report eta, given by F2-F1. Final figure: 0.09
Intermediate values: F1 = -0.04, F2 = 0.046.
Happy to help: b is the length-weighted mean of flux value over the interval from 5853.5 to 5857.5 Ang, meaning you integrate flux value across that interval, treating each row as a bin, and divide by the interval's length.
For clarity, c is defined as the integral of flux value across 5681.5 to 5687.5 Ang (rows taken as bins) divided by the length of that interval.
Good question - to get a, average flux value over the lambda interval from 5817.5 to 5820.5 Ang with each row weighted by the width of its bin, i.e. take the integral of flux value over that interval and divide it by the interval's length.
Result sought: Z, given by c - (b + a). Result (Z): -4.62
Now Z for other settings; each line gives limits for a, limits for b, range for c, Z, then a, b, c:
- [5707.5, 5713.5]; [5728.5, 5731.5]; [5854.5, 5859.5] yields -4.67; 4.27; 4.67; 4.27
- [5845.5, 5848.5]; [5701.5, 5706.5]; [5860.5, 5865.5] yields -4.07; 4.56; 4.06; 4.55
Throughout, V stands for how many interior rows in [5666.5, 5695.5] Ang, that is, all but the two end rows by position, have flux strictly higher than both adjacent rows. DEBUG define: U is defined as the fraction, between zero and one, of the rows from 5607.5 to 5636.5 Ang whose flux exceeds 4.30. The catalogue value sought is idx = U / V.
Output 0.07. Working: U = 0.59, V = 9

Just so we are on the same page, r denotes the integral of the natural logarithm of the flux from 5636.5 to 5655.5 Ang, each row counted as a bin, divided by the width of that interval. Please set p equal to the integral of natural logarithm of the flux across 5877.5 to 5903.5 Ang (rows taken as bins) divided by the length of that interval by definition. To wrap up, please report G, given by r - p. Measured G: 0.12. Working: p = 1.35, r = 1.47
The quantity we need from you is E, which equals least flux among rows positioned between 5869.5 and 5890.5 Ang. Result 3.381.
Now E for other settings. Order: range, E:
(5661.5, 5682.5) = 4.109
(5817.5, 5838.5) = 4.459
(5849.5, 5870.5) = 4.188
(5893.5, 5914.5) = 3.22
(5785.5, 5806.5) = 4.065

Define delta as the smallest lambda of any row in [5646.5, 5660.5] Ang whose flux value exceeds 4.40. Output 5647.0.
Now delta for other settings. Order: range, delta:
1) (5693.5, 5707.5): 5694.0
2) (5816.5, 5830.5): 5818.0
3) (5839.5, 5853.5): 5840.0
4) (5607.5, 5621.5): 5608.0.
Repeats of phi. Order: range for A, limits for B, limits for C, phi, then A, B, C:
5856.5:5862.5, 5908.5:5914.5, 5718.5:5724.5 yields 4.92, 4.648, 4.483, 4.921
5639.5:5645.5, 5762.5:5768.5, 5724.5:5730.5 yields 4.83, 4.387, 4.833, 4.783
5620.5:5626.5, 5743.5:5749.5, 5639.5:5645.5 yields 4.81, 4.643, 4.813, 4.387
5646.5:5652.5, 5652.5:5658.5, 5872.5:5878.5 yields 4.76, 4.55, 4.444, 4.761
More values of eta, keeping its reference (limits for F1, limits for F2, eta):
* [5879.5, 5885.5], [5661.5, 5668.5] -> 0.04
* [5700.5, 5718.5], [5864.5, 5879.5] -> 0.03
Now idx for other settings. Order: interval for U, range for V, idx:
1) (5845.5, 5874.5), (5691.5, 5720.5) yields 0.08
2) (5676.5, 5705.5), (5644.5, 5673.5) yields 0.06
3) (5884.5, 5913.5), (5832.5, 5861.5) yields 0.03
